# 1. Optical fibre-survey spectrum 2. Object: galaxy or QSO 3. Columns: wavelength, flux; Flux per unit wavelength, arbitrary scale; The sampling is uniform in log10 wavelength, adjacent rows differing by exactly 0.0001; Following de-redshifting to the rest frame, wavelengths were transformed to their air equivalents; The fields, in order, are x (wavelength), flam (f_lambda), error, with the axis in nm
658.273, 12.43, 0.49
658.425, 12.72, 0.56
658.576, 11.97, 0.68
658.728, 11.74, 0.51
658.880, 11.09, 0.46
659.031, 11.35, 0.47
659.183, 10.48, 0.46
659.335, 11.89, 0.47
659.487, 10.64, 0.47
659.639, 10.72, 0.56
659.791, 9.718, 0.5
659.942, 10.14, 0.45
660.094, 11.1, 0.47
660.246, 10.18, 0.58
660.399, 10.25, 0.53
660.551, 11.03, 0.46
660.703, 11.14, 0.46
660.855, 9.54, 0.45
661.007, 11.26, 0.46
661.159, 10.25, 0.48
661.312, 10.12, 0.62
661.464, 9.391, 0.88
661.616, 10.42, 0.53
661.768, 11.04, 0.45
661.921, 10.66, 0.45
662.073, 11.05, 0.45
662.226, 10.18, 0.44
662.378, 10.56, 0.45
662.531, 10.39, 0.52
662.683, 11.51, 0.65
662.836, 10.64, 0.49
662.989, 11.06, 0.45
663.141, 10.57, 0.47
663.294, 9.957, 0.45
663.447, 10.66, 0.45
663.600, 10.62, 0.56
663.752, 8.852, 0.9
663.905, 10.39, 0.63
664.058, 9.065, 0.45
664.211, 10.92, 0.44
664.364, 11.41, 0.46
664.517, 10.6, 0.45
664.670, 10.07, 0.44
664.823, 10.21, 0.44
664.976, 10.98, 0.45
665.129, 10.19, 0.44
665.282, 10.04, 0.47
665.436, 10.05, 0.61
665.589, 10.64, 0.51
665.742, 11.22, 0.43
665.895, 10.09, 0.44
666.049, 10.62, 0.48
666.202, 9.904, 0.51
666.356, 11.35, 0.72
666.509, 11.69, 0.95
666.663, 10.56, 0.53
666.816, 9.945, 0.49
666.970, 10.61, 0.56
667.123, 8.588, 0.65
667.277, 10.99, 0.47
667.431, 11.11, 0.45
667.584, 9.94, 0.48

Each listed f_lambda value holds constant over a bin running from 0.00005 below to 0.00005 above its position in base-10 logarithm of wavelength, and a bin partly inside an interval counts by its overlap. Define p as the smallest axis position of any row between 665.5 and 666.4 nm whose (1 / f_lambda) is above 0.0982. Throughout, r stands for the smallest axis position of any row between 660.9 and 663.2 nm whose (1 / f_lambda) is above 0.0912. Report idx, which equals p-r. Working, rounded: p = 665.895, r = 661.159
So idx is 4.74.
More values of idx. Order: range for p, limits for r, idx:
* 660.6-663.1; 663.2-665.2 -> -2.44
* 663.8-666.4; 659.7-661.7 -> 4.27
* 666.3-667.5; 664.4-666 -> 2.30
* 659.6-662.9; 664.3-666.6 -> -4.73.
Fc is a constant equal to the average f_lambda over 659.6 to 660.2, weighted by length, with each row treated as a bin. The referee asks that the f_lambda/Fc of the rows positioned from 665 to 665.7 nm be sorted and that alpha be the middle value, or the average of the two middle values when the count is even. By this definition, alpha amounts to 0.97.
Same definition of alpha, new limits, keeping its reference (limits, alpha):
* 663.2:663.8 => 0.99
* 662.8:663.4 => 1.02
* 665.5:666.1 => 1.02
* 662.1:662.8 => 1.01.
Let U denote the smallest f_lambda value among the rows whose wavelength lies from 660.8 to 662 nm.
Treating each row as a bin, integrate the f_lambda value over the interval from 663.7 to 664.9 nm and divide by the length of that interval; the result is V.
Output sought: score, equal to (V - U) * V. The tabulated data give 8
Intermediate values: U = 9.391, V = 10.2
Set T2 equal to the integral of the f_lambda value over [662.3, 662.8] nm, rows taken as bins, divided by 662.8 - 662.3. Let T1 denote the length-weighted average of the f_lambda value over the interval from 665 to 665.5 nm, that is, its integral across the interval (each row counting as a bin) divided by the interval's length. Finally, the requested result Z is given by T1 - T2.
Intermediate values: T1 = 10.2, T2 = 10.8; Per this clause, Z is -0.6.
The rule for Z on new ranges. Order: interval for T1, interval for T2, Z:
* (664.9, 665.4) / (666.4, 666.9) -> -0.4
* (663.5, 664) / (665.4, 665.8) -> -0.7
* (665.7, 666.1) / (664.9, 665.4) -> 0.2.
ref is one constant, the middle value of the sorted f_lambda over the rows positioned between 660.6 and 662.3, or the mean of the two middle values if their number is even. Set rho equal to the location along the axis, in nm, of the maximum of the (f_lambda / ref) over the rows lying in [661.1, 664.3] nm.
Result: 662.683 nm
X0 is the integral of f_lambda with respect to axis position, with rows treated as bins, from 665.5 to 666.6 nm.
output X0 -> 12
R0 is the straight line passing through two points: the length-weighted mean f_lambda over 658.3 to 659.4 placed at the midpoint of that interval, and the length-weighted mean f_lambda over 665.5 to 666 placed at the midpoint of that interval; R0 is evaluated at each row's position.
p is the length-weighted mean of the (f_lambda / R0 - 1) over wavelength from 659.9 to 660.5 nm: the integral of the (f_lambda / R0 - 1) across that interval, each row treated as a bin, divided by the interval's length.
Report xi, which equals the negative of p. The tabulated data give 0.086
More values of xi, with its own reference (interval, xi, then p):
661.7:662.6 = 0.046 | -0.046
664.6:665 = 0.039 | -0.039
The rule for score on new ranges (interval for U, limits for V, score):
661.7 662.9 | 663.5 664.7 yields 1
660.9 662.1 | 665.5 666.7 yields 15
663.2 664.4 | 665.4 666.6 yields 20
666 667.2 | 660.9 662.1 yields 20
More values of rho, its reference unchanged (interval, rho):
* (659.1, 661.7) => 659.335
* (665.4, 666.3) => 665.742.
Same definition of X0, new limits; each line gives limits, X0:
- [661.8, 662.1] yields 3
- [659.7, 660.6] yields 9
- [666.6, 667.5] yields 9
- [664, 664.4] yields 4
